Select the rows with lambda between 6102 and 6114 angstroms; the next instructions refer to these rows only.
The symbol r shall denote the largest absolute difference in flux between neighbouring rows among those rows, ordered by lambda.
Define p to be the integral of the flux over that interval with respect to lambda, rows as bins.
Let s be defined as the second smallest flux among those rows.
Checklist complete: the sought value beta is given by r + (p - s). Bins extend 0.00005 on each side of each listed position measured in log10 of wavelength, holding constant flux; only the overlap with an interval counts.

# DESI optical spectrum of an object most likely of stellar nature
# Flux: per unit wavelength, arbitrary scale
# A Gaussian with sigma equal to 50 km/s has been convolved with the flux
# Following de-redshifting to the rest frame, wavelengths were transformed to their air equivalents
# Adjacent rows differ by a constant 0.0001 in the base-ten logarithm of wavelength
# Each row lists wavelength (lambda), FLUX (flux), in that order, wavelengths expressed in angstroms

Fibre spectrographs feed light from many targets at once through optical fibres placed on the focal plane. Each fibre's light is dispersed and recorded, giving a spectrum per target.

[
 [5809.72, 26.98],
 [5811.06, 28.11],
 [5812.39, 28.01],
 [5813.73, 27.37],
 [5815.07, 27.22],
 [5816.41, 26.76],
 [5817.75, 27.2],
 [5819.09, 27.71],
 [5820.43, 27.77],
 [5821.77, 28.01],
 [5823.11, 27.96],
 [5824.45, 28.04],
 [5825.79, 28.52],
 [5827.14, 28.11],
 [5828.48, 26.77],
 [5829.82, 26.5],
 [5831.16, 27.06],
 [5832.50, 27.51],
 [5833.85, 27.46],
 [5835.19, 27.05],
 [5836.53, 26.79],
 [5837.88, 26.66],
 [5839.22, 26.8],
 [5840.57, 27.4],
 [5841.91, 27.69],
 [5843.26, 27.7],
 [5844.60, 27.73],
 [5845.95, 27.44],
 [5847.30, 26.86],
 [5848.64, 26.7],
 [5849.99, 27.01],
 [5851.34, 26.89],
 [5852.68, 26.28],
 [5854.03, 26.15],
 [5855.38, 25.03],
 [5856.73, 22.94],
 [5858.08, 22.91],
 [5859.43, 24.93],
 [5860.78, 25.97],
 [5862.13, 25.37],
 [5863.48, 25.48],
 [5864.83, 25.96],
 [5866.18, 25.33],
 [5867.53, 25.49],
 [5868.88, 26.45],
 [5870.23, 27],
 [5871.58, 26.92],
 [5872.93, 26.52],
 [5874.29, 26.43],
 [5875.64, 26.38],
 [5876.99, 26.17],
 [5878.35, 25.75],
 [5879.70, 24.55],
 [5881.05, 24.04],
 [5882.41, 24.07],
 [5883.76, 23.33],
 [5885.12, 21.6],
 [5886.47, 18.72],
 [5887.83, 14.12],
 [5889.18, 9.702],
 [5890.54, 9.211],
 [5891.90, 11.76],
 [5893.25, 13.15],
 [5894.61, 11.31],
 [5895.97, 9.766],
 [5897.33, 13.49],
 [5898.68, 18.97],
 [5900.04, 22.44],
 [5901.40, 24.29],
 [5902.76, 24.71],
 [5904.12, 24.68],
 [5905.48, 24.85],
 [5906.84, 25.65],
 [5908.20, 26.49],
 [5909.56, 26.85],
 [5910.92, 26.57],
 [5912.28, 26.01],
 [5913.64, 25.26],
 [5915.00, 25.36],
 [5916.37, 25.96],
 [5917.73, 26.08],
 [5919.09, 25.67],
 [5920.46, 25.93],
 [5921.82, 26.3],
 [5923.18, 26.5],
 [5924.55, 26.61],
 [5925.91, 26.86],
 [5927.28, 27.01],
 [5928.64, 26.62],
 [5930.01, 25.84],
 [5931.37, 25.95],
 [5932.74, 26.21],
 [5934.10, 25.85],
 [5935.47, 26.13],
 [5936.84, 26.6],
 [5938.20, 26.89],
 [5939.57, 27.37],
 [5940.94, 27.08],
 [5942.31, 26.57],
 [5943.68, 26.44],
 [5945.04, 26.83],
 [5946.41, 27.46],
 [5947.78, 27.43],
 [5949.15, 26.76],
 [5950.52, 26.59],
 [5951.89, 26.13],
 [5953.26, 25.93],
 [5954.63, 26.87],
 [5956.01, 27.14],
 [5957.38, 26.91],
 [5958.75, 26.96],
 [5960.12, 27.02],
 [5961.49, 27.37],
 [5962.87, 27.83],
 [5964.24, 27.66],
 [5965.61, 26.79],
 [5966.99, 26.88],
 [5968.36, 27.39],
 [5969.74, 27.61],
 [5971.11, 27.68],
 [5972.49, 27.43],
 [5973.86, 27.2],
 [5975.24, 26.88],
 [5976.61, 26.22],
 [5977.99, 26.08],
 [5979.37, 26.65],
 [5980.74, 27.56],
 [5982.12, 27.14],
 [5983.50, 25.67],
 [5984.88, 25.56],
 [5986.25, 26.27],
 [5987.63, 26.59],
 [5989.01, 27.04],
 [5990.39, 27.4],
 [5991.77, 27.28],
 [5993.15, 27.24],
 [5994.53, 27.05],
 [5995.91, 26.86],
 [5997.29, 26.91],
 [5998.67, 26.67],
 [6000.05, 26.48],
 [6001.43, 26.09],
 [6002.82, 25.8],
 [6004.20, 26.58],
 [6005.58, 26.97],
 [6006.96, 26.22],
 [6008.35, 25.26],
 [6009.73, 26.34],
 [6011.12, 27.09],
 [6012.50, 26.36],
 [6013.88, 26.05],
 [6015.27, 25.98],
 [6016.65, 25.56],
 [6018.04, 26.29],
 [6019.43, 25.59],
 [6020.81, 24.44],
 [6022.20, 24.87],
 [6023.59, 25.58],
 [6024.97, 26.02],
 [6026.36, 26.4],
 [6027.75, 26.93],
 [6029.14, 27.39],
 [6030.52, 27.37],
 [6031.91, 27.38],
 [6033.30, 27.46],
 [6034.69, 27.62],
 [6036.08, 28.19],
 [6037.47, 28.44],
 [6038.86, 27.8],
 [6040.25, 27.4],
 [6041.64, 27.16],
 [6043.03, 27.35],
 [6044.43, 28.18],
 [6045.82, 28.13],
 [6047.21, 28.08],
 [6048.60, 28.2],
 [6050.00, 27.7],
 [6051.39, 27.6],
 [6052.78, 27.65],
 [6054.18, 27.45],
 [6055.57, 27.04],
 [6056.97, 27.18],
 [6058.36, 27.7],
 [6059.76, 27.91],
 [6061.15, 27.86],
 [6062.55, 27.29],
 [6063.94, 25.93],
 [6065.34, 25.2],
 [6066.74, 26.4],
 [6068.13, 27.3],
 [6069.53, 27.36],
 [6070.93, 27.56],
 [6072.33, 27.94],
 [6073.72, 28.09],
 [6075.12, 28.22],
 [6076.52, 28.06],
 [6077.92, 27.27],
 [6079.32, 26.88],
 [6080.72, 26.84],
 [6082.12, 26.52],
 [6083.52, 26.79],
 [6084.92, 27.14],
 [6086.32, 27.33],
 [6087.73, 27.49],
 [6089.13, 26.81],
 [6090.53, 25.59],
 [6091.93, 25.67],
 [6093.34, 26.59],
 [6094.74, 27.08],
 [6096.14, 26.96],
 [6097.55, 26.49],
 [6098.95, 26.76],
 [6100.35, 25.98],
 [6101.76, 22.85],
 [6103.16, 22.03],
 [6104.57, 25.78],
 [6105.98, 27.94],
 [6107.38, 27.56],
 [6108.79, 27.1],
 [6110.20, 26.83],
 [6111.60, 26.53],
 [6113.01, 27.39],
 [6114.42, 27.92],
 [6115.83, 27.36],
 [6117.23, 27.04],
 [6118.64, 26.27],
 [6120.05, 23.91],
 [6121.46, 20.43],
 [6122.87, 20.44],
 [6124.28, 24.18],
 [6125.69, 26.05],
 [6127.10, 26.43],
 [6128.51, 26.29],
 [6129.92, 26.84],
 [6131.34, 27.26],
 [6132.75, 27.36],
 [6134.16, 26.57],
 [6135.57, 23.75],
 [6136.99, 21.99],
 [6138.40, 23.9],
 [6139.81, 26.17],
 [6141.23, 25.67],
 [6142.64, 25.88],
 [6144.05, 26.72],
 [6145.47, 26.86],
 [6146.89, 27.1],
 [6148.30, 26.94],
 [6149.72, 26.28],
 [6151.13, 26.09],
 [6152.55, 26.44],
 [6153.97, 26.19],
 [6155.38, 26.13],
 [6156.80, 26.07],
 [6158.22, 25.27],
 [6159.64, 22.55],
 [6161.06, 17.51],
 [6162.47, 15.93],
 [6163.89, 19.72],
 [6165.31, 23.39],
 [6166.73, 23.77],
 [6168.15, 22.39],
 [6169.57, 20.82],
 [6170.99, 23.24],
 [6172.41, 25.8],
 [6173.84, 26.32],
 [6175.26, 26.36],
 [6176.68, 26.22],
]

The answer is 293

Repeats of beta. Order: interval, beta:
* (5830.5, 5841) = 258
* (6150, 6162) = 276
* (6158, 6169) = 220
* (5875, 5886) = 247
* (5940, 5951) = 270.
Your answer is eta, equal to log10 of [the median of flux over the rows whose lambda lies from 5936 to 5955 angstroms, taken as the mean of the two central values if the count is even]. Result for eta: 1.43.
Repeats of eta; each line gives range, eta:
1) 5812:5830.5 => 1.44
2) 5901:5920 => 1.41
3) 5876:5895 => 1.30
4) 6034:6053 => 1.44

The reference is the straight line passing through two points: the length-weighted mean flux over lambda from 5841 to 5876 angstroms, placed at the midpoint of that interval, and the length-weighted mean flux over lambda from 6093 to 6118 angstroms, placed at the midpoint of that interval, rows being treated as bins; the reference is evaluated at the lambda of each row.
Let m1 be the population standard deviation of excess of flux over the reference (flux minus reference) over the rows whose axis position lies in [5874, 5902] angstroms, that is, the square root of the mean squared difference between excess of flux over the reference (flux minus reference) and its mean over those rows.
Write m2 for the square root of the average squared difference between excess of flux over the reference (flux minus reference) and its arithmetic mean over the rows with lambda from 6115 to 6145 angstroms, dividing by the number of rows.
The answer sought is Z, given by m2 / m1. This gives 0.3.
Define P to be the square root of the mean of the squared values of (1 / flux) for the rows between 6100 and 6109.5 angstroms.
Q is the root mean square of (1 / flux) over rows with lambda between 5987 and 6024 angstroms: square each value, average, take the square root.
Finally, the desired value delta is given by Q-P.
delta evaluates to -0.001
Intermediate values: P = 0.0395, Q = 0.0380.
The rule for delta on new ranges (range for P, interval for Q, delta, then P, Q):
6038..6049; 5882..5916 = 0.025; 0.0360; 0.0615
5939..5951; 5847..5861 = 0.002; 0.0371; 0.0393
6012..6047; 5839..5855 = 0.000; 0.0374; 0.0370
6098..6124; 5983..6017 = -0.002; 0.0397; 0.0378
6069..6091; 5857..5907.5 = 0.019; 0.0367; 0.0553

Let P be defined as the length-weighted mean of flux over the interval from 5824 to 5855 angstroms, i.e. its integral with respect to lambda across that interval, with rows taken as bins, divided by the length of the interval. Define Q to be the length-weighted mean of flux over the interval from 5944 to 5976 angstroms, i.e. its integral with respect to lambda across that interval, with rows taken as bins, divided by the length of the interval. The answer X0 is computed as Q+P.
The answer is 54.2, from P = 27.2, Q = 27.1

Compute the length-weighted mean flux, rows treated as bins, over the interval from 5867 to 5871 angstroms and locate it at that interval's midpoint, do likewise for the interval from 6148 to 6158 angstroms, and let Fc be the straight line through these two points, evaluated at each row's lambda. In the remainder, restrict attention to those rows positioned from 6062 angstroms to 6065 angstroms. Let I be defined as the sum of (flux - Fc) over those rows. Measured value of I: 0.7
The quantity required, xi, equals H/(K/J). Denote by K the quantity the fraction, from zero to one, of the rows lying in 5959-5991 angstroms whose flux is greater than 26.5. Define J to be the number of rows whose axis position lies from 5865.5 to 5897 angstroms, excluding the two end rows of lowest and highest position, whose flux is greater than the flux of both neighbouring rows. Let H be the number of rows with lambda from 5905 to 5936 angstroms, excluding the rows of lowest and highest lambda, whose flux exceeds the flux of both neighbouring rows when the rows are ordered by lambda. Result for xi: 15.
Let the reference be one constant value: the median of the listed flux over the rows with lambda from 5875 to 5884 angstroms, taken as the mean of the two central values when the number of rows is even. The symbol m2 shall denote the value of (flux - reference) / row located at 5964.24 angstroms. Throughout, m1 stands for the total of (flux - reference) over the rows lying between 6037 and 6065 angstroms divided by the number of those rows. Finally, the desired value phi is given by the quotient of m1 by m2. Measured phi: 0.98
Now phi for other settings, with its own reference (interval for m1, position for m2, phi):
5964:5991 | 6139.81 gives 1.44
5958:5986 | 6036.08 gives 0.67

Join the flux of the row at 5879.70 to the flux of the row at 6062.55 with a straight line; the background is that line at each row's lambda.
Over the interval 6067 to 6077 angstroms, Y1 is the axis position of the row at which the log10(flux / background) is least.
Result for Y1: 6068.13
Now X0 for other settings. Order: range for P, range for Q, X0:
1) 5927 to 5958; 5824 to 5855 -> 53.8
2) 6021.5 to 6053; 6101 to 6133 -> 53.0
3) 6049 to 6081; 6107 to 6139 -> 52.9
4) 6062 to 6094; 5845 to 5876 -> 52.9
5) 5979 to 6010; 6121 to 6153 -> 52.1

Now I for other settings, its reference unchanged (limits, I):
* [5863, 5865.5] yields -1.3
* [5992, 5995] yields 1.7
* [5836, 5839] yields 0.6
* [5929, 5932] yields -0.9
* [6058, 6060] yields 3.1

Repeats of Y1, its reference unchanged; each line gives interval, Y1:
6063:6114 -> 6103.16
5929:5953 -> 5934.10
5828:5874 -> 5858.08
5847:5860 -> 5858.08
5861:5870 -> 5866.18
